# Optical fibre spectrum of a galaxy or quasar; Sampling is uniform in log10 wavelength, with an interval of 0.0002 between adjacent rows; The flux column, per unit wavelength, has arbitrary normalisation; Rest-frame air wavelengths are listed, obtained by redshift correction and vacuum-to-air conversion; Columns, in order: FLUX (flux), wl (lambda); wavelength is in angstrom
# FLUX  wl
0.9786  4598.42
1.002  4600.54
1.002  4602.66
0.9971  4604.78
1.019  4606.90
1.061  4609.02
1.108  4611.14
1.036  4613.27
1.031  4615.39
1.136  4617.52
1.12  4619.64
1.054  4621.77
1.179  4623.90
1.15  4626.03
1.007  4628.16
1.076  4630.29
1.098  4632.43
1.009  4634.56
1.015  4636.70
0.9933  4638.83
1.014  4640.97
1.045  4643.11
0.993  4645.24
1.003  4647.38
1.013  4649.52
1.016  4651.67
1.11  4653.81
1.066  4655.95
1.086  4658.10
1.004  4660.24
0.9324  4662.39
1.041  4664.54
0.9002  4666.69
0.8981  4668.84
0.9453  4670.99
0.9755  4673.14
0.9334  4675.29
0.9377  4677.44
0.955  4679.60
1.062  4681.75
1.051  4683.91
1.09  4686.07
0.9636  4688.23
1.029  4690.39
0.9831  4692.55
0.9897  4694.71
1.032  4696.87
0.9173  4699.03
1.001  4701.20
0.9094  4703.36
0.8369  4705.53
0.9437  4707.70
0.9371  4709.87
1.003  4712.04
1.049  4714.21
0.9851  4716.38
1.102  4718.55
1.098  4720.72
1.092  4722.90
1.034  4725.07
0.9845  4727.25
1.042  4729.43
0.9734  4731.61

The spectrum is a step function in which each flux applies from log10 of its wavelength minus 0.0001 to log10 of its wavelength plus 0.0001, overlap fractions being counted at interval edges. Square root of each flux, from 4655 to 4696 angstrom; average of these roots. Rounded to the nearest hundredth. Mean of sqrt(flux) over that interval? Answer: 1.00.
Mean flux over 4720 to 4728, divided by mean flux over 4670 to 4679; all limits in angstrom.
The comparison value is 1.11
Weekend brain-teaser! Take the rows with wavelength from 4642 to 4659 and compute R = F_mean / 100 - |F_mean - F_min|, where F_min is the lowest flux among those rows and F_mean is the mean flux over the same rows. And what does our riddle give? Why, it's -0.038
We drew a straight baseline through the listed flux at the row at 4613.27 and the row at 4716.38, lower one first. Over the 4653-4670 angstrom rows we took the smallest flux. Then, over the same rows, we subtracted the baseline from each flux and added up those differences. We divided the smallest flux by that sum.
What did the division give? -15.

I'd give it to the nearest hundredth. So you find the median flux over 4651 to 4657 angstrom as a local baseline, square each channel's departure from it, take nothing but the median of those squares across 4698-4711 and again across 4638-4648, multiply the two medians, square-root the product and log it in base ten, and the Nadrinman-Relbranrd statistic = -2.06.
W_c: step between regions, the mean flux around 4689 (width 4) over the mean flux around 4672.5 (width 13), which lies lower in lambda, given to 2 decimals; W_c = 1.07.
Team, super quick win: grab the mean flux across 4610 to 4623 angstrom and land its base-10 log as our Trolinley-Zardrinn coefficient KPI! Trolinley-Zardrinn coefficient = 0.034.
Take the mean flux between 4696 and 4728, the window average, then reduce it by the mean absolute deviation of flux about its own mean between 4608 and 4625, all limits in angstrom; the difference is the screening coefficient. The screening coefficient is 0.950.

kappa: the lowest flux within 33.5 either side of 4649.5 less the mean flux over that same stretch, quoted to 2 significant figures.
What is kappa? -0.13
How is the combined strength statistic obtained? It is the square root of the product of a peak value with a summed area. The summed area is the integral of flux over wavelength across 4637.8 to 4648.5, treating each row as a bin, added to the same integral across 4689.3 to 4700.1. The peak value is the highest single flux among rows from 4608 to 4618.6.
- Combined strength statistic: 4.94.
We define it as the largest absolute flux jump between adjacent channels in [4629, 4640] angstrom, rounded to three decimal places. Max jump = 0.089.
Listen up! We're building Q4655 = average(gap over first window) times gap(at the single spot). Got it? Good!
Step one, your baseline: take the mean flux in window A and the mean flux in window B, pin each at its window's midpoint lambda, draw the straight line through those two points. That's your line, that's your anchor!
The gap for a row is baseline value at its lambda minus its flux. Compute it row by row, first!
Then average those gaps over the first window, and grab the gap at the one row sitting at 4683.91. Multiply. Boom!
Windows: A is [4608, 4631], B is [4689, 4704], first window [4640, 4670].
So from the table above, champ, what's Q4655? -0.0016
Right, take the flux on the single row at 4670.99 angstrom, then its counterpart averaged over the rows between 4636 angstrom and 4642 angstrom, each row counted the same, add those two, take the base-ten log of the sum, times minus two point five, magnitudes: -0.727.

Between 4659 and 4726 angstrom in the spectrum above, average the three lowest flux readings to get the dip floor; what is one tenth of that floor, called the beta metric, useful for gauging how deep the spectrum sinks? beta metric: 0.088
